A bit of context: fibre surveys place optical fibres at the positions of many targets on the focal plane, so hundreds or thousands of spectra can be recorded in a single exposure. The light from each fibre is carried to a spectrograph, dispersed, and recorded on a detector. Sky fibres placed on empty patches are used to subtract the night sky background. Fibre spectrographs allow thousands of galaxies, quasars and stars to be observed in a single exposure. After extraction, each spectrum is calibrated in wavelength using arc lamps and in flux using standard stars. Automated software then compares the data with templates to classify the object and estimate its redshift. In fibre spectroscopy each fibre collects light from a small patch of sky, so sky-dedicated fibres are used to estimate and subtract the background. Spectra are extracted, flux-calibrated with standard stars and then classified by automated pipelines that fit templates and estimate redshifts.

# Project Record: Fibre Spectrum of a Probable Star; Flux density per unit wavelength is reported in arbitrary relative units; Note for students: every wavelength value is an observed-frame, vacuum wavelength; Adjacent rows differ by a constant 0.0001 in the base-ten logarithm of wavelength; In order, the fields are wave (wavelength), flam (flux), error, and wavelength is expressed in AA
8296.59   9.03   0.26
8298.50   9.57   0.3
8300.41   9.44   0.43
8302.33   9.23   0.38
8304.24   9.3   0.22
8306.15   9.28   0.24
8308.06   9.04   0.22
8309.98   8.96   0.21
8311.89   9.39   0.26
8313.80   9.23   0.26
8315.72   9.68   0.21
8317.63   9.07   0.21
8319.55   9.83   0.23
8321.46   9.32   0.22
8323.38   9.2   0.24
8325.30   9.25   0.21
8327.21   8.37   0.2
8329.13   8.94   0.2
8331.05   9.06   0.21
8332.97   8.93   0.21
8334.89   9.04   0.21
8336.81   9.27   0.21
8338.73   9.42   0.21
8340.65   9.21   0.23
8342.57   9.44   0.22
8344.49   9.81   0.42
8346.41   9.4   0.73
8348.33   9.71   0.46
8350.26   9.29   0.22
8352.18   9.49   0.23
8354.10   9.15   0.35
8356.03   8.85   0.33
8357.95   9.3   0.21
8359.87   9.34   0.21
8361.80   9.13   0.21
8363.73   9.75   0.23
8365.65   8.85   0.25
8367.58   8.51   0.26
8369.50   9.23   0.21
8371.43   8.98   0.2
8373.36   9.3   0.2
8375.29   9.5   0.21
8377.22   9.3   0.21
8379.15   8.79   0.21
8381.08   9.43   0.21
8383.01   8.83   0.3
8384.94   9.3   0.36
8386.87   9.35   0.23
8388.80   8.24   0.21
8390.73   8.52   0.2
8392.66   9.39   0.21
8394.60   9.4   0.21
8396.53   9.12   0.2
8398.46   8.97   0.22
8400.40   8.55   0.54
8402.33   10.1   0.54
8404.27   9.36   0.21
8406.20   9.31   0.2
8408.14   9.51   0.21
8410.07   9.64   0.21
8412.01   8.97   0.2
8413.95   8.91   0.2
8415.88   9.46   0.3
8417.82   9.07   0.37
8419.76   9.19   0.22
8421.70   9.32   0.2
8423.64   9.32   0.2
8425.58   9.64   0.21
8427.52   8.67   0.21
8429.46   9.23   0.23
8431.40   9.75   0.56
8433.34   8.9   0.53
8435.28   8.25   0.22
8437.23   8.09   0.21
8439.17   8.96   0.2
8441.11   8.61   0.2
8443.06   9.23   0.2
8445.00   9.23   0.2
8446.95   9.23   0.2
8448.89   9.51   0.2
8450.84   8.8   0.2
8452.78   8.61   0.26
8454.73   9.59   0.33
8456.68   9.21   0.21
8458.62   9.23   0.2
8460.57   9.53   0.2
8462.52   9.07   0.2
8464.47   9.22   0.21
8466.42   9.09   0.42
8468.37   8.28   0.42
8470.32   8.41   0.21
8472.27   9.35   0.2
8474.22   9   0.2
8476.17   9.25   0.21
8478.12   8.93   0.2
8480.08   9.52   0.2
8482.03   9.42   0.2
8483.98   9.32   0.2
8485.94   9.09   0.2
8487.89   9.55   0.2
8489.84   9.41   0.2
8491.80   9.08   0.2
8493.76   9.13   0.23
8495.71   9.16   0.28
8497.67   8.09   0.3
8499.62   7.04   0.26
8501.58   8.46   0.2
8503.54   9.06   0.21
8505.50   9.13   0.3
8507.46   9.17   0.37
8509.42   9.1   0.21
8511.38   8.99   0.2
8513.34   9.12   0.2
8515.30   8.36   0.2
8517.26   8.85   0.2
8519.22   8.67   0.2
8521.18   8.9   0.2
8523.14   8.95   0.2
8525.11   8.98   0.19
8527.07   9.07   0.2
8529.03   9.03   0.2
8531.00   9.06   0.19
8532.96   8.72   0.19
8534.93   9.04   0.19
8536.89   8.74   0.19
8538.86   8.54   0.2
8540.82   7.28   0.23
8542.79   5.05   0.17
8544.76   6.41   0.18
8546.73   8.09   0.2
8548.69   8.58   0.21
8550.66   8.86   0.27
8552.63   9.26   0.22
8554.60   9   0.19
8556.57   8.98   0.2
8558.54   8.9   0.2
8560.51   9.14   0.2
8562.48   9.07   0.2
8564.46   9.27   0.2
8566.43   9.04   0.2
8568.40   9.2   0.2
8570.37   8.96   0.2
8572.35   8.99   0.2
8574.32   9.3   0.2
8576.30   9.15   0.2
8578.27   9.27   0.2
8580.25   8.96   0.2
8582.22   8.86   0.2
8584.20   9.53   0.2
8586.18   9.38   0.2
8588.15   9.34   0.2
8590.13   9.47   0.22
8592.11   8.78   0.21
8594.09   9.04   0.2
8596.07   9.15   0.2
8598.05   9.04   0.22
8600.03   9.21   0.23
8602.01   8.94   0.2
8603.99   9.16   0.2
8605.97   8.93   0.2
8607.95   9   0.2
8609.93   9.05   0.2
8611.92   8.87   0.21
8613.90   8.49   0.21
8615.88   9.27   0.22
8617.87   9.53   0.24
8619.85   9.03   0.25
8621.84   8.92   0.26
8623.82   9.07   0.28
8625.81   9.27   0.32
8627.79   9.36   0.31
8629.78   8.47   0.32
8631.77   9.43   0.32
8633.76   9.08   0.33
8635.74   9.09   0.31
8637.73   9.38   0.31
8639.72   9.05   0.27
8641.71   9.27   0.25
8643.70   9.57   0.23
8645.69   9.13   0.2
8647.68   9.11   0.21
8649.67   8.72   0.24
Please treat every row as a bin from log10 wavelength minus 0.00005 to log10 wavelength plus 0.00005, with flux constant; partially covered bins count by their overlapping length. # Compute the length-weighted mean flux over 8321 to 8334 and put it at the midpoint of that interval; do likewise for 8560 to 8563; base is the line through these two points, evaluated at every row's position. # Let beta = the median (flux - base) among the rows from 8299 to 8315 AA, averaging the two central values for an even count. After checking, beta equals 0.27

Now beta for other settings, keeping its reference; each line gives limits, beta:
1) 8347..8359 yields 0.29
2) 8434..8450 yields 0.04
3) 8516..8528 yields -0.16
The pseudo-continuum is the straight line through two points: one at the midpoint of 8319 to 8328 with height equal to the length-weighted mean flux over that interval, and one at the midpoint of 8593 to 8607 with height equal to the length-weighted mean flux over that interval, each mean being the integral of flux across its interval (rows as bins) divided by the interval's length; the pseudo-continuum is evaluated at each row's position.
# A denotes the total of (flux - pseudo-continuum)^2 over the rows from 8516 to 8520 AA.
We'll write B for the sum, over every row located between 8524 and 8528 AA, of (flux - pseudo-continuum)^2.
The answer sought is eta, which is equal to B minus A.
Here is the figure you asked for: -0.23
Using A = 0.2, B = 0.01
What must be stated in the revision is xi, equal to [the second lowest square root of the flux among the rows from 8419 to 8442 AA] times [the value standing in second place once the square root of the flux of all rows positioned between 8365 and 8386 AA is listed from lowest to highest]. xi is 8.5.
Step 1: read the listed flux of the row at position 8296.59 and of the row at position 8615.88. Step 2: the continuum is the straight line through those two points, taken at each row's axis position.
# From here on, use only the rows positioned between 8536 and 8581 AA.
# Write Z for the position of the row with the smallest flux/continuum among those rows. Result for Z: 8542.79 AA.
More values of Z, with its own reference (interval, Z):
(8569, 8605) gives 8592.11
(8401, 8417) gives 8413.95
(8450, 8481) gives 8468.37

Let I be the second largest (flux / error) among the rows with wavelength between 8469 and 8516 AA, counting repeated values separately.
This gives 47.6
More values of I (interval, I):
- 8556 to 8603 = 46.9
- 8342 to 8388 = 45.2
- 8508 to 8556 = 47.6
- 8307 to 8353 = 44.9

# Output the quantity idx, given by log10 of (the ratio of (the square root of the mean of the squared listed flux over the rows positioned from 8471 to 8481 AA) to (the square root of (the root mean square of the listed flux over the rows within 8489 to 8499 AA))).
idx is 0.488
